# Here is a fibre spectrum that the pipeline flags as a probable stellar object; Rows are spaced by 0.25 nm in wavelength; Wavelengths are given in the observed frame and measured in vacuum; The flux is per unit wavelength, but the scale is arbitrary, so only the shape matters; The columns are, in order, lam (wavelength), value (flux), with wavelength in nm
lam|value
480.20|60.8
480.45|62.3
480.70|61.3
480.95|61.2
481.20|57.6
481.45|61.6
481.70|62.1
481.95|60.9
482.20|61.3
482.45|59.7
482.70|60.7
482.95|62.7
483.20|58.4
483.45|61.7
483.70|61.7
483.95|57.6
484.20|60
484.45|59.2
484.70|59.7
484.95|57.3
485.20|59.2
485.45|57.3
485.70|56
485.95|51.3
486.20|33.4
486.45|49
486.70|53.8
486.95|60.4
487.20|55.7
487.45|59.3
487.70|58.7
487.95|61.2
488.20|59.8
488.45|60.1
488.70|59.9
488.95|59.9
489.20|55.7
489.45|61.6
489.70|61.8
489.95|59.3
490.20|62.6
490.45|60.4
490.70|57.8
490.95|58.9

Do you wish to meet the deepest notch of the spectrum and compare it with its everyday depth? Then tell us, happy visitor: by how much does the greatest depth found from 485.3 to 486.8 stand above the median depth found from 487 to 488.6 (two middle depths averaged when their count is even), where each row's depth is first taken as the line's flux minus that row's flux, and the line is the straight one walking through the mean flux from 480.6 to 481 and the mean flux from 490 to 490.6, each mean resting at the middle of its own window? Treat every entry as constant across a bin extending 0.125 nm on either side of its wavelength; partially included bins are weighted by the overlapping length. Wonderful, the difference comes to 26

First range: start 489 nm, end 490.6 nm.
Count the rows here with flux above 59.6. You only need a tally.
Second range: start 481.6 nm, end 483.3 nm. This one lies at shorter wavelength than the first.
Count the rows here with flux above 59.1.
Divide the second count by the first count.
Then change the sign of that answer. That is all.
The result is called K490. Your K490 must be -1.5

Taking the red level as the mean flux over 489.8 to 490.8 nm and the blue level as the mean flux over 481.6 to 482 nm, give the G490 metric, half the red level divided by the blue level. 0.49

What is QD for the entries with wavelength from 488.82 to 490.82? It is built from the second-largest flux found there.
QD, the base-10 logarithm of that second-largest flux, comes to 1.79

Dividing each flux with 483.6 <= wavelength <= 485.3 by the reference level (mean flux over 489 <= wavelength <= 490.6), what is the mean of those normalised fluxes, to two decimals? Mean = 0.98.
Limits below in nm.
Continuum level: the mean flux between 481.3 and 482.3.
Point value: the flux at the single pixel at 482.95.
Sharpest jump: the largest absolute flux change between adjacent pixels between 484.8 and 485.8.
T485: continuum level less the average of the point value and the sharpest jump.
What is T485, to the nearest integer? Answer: 29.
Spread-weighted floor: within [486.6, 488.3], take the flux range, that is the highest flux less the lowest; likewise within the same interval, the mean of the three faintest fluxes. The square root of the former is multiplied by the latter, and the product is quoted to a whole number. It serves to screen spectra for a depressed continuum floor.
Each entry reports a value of 153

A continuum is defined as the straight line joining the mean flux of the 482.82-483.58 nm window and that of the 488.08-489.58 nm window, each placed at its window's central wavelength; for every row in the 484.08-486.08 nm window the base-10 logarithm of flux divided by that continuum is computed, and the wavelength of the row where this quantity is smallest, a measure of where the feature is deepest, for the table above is 485.95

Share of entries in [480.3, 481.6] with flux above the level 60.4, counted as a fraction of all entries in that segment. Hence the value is 0.8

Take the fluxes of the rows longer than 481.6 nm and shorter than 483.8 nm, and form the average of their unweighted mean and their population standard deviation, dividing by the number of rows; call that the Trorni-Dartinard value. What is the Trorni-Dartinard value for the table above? 31.1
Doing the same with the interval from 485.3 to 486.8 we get 29.1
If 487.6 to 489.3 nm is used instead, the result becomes 30.5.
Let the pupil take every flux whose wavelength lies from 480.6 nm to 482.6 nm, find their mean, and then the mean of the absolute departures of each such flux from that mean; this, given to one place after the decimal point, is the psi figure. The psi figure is 1.0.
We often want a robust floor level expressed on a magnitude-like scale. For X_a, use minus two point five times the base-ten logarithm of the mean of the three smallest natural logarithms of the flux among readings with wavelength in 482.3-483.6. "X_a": -1.529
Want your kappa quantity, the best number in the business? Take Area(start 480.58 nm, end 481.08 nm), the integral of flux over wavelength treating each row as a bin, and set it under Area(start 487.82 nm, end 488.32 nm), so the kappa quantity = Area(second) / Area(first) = 0.99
